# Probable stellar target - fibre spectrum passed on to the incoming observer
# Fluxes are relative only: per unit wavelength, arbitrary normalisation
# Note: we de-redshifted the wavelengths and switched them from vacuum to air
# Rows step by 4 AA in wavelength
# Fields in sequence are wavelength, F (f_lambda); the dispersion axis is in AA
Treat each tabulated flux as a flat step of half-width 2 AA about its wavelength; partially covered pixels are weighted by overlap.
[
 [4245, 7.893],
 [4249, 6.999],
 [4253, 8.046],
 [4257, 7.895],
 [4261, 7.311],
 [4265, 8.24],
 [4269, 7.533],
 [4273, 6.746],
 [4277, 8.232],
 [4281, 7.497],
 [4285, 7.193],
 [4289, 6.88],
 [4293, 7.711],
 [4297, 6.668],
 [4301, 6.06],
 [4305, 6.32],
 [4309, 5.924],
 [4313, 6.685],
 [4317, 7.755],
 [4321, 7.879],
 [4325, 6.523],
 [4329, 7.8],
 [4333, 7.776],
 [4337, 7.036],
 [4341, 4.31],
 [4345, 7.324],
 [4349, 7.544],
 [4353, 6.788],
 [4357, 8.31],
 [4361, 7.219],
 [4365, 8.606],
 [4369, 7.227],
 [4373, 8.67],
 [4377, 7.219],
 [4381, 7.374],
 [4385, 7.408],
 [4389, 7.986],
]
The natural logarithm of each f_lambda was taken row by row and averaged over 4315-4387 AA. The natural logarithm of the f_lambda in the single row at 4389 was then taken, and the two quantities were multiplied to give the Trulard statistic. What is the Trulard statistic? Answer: 4.13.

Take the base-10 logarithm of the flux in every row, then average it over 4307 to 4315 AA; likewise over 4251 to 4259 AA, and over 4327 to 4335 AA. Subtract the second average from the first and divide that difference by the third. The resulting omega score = -0.12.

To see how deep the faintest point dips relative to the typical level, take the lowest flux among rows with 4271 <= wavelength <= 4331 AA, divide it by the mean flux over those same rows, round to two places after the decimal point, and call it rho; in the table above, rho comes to 0.84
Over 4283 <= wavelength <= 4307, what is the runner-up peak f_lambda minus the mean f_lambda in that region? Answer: 0.39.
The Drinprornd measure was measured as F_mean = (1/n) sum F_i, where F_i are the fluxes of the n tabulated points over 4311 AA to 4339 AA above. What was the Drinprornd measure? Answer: 7.35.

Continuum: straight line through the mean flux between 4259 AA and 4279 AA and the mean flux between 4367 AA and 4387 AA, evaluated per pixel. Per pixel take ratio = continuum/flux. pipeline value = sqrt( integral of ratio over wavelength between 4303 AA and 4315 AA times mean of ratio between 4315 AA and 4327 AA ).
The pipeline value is 3.87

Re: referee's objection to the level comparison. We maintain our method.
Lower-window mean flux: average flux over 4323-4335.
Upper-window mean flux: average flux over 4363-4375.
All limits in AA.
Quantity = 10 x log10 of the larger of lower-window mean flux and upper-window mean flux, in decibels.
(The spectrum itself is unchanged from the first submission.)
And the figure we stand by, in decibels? 9.1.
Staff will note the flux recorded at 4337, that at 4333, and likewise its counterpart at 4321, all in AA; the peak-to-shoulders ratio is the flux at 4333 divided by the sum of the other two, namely 0.52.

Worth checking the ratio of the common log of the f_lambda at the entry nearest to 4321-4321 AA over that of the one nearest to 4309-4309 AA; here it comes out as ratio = 1.16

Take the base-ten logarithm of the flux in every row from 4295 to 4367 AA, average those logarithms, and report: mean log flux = 0.842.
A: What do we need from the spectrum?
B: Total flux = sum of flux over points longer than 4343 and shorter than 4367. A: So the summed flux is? 46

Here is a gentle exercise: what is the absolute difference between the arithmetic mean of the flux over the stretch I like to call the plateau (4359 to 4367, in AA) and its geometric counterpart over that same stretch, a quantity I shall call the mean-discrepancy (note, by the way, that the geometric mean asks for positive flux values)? 0.030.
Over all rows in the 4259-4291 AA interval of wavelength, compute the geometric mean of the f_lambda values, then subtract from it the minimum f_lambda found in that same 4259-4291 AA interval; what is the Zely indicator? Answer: 0.69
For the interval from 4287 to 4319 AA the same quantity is 0.80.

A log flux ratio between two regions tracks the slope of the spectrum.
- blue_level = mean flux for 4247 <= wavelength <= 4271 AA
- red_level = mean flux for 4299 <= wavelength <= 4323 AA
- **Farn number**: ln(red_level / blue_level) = -0.1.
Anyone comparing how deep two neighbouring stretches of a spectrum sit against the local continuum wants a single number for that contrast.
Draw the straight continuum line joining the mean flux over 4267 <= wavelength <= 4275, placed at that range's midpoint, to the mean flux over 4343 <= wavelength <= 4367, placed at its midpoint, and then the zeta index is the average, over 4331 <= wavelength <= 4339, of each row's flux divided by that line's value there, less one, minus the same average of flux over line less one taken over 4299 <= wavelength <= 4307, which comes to 0.14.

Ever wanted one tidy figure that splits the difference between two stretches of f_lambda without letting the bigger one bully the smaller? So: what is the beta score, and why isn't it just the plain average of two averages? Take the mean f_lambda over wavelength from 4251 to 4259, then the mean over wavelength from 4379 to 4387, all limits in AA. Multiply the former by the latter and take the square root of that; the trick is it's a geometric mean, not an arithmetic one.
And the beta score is 7.7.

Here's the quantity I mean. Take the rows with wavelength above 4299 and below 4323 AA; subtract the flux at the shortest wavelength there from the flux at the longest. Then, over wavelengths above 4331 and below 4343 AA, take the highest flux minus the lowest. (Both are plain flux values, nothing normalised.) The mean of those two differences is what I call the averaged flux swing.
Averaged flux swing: 2.6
